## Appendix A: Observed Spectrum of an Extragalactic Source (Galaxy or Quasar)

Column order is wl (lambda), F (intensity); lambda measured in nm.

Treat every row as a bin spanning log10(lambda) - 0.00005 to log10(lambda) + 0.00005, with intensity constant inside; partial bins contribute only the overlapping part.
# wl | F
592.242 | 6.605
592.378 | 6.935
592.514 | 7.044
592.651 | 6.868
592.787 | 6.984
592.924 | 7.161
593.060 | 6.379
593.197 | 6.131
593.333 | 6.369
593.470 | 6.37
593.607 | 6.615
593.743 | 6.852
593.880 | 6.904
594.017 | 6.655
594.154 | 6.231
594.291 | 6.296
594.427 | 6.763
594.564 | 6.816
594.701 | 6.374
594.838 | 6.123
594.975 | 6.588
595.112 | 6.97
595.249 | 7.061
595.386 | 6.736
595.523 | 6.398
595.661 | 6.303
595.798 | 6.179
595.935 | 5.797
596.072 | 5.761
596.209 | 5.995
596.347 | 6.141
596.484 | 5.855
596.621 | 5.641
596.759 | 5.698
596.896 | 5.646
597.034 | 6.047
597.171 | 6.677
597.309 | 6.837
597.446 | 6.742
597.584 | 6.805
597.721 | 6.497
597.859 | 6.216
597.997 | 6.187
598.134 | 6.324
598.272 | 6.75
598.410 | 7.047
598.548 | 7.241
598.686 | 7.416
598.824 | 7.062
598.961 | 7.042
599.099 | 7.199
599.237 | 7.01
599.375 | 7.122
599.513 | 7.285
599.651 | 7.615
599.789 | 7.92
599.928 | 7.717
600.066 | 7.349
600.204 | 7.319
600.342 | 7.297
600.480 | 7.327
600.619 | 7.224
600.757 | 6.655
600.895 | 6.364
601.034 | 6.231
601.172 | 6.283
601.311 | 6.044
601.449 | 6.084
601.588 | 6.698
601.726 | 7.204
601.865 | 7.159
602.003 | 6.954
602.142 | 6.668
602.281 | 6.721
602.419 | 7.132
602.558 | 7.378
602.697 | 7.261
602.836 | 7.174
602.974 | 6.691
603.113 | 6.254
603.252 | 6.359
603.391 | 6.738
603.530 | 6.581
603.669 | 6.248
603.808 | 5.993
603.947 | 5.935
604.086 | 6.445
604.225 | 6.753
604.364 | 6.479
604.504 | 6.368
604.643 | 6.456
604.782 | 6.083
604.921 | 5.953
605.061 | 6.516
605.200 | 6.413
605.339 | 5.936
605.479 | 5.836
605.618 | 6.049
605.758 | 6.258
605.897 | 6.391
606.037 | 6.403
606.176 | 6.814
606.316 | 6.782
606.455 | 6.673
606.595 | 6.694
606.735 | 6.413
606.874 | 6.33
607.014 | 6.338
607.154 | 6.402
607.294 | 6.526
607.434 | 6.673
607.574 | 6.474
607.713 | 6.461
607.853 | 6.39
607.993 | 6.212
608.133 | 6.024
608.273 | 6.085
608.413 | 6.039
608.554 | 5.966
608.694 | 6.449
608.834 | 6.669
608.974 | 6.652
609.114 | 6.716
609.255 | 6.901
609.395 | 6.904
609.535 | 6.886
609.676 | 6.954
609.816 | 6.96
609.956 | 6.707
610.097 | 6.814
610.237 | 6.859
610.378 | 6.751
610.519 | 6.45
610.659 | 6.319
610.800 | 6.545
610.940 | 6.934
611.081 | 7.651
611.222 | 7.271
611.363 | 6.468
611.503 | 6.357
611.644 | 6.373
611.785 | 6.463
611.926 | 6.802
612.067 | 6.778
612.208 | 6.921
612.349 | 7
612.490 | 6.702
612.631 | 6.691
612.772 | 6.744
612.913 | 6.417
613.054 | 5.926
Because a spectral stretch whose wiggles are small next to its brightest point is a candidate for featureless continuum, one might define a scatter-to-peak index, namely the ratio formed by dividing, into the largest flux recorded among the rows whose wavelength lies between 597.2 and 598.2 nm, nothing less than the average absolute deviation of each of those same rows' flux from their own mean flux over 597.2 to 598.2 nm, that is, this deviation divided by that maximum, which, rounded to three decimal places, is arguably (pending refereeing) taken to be 0.035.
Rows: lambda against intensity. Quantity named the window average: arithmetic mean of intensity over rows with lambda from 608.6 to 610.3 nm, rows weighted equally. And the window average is 6.8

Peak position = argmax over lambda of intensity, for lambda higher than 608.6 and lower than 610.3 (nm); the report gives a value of 609.816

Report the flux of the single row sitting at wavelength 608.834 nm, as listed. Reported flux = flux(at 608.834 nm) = 6.669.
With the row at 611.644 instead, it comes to 6.373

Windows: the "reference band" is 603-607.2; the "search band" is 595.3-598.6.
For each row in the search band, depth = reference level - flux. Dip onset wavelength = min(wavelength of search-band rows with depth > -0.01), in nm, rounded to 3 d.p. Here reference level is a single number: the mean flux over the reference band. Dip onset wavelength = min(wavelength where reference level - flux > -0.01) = 595.661 nm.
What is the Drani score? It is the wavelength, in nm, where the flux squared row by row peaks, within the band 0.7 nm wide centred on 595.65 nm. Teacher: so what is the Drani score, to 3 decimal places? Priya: 595.386 nm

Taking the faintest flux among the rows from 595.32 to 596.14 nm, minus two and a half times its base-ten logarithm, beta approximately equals -1.90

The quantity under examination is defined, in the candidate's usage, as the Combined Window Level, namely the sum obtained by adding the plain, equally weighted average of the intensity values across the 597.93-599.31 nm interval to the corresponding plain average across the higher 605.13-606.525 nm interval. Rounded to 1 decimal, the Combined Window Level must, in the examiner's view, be 13.3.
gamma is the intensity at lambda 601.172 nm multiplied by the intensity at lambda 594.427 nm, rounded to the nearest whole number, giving 42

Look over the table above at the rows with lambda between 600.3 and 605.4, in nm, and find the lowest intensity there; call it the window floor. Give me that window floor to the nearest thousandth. 5.935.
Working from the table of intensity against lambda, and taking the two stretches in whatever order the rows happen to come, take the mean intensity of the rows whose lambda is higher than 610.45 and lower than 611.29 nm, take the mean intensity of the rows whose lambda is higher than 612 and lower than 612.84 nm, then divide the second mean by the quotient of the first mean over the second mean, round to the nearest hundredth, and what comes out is 6.75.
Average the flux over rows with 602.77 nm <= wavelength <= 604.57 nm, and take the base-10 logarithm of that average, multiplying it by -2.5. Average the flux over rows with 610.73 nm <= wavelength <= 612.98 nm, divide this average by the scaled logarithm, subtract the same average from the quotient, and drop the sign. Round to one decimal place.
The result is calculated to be 10.1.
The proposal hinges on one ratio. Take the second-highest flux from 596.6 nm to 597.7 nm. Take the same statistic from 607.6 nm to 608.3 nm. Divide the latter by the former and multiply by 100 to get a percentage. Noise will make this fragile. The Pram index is 94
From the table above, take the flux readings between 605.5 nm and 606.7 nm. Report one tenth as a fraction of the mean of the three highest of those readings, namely 0.0148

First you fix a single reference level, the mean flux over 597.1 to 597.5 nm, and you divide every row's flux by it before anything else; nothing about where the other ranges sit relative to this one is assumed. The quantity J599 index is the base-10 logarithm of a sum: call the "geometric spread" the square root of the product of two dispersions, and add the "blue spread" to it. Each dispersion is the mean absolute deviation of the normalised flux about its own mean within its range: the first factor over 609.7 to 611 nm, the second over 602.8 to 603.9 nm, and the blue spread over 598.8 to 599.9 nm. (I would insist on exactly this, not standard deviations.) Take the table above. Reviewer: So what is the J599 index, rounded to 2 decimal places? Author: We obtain -1.16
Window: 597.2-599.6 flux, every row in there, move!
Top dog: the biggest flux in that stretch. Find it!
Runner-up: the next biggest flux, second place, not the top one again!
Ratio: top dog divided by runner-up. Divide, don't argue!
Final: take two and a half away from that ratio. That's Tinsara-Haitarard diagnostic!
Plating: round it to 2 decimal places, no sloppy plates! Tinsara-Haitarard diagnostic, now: -1.48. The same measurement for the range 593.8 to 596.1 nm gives -1.49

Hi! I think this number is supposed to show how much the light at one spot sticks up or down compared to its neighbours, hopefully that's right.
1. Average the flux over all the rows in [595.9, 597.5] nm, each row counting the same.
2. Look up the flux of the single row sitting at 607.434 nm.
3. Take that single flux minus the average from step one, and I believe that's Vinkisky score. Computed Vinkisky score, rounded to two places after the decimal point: 0.60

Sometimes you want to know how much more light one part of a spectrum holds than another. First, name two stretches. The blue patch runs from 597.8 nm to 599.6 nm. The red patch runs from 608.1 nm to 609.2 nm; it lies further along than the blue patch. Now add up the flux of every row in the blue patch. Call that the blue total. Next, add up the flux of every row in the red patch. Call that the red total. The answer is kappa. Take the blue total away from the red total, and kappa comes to -39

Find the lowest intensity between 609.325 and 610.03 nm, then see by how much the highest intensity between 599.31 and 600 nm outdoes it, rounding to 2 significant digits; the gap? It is 1.2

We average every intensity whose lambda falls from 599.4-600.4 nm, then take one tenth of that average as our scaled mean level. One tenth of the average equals 0.75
